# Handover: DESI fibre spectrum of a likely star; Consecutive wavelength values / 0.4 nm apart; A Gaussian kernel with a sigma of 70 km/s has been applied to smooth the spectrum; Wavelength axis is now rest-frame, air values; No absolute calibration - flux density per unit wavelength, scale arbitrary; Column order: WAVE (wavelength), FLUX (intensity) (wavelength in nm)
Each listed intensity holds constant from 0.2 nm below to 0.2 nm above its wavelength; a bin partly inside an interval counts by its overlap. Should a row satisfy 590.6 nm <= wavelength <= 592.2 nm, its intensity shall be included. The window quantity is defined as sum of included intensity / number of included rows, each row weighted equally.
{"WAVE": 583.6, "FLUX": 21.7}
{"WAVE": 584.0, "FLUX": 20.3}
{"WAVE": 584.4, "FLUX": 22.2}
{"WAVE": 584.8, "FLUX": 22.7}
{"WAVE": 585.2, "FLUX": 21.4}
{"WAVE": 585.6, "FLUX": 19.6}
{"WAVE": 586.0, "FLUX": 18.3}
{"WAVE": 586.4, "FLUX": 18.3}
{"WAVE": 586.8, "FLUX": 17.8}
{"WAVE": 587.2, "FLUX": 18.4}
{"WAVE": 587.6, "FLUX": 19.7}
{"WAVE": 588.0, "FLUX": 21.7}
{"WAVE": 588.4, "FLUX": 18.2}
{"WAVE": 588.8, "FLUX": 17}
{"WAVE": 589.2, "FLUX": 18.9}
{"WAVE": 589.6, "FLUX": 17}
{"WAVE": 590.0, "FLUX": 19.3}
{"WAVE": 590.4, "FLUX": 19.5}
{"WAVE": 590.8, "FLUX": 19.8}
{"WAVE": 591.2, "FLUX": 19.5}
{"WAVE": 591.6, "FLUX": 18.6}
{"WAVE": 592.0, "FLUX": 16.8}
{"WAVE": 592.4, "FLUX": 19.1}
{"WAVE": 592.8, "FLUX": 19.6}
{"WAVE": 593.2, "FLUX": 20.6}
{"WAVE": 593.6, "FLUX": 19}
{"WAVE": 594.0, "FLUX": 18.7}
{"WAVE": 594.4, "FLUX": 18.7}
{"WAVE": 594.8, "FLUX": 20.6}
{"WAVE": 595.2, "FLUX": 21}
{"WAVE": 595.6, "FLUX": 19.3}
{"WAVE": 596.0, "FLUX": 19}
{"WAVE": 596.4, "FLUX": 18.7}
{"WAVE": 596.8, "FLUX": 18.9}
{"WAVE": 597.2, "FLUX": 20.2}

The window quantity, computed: 18.7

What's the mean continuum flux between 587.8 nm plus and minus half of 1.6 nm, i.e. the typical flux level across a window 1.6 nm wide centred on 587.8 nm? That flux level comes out 19.5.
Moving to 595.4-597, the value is 19.0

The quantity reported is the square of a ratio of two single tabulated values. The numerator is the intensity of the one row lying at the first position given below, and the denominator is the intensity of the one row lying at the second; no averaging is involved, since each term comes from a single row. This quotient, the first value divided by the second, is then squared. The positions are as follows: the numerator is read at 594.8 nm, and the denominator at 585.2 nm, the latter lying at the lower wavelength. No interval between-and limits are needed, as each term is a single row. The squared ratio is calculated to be 0.93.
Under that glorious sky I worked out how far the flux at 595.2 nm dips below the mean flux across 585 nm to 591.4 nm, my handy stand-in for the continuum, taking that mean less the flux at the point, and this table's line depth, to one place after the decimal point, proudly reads -2.0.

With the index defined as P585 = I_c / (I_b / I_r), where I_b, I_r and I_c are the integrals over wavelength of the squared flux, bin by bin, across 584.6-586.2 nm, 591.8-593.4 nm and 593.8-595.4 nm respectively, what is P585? 538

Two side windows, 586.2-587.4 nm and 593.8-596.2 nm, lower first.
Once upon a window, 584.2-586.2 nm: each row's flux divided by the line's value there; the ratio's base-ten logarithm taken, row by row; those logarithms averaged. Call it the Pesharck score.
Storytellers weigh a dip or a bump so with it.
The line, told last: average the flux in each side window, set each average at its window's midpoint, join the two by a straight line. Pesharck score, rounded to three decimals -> 0.065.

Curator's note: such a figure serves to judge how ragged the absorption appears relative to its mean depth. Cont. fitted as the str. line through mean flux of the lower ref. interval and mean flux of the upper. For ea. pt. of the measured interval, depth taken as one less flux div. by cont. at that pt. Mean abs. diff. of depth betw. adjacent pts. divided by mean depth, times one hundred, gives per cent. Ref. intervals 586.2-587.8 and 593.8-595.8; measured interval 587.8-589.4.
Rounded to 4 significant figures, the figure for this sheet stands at -1261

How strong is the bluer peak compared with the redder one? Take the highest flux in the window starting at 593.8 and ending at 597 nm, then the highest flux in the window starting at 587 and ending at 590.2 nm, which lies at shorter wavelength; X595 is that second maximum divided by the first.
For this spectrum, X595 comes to 1.03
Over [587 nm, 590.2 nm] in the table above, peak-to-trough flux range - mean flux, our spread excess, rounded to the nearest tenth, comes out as -14.1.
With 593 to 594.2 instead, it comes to -17.5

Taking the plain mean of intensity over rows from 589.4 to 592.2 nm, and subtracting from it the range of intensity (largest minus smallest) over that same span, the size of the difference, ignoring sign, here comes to 15.6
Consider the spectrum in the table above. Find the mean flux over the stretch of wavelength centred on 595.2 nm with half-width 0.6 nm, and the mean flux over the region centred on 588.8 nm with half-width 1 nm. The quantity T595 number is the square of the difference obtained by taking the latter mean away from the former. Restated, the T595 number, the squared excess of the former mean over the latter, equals 3.0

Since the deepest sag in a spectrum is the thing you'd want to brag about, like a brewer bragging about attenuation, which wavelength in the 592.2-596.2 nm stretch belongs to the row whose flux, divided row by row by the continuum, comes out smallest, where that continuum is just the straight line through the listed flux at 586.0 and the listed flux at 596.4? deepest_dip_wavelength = 594.4 nm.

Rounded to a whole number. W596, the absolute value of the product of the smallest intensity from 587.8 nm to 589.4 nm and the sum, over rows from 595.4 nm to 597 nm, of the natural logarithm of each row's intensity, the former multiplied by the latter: 200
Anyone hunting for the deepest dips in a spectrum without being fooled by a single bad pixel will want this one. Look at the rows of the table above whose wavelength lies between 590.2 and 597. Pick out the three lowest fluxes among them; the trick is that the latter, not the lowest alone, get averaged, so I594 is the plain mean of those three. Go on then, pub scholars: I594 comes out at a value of 18.03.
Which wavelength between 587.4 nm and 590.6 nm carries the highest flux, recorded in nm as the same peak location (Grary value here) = 588.0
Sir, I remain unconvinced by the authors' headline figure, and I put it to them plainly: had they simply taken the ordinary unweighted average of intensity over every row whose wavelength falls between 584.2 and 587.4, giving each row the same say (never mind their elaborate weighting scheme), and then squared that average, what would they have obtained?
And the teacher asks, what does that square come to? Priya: 394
